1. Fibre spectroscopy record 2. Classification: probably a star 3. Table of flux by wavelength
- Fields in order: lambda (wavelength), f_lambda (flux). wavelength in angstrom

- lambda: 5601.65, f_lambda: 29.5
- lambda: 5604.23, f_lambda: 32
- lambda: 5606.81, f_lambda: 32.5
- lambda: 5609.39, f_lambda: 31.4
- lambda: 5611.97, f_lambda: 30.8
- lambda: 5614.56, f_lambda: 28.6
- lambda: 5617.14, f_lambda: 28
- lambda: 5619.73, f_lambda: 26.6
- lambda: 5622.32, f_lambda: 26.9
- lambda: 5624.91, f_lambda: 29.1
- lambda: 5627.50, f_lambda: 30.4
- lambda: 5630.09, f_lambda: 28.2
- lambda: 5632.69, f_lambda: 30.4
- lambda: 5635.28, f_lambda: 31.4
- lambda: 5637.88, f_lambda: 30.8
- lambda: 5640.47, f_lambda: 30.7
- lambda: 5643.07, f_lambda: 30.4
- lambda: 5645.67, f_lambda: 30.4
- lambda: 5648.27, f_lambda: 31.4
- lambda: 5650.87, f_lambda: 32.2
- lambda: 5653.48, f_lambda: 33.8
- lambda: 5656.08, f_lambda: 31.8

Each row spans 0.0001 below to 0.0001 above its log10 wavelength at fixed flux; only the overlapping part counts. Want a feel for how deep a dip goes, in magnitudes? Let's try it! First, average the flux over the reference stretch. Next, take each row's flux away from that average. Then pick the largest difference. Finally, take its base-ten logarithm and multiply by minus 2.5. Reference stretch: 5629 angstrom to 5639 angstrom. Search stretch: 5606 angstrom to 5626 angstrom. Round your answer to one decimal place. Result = -1.4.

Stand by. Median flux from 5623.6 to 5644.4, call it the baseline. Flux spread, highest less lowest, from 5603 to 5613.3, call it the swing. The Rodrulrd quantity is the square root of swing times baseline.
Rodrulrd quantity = 7.2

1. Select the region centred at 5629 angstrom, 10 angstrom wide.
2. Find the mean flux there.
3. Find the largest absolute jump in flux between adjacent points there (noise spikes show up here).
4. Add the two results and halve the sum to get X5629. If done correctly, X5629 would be 15.9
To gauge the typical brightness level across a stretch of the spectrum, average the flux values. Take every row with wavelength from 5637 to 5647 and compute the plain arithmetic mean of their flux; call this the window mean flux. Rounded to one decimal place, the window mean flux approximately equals 30.6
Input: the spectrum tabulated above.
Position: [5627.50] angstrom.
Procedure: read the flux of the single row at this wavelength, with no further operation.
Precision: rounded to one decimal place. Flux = 30.4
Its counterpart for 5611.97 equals 30.8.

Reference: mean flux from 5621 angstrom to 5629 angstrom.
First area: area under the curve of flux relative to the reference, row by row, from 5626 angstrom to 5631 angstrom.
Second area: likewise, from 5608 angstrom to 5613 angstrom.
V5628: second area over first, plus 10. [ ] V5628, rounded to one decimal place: 11.1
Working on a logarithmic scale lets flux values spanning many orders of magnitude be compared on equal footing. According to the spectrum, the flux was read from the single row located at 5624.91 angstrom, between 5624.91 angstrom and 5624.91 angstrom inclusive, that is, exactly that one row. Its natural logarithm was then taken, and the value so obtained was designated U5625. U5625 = 3.37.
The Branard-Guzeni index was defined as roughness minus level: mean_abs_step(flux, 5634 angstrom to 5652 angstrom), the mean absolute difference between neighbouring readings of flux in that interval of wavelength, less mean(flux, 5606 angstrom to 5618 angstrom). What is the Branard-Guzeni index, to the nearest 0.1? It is -29.8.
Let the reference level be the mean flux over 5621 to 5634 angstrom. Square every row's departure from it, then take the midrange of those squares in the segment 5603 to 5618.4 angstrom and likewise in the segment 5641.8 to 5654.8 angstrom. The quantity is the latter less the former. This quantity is 6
